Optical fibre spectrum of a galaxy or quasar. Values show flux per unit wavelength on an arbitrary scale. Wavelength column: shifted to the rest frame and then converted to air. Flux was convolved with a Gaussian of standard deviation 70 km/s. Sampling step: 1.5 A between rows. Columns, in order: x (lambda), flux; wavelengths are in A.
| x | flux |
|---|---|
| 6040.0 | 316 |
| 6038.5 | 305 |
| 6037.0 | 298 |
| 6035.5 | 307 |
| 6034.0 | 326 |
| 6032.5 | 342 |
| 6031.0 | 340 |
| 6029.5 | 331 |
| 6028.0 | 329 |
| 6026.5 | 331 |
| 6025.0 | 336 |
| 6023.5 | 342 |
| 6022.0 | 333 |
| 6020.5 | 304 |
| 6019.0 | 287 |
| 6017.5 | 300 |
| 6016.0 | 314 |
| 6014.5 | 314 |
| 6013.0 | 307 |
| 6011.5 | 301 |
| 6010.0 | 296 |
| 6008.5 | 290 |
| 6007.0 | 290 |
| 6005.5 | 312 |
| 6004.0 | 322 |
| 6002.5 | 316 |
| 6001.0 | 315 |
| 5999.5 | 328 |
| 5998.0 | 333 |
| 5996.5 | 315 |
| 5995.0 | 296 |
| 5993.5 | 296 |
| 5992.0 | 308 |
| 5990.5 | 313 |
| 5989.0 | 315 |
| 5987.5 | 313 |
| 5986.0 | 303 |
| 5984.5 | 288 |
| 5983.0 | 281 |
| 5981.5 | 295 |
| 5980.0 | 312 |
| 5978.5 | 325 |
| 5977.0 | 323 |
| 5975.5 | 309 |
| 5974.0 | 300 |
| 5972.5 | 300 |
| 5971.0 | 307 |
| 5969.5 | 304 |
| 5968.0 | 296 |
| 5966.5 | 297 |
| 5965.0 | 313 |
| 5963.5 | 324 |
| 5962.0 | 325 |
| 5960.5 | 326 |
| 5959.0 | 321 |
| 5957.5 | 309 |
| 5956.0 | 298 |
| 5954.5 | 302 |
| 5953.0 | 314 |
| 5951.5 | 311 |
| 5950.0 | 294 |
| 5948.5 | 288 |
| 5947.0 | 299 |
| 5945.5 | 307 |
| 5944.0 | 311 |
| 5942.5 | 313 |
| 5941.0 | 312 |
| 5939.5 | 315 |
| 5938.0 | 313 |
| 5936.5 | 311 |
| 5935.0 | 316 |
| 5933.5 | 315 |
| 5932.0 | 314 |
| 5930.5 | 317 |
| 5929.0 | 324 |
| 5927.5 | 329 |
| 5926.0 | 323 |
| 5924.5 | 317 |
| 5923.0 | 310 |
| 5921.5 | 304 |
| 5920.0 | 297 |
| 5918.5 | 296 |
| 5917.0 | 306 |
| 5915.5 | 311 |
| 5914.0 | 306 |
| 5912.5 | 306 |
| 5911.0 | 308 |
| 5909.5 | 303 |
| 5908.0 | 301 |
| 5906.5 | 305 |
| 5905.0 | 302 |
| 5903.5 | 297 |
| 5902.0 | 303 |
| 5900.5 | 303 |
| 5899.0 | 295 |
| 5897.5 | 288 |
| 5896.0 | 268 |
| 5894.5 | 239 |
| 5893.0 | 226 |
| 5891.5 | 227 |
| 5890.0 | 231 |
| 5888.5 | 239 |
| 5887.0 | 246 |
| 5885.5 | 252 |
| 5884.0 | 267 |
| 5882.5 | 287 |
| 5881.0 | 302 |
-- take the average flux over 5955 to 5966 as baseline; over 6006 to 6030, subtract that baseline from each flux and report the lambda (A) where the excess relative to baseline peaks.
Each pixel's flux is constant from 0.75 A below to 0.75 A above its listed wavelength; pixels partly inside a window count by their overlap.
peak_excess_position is 6023.5 A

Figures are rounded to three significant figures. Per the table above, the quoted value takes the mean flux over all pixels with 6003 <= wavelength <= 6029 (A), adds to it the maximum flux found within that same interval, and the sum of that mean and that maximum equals 654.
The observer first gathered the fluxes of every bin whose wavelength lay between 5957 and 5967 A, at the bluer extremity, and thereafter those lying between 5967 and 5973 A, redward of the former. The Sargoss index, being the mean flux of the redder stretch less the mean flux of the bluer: -15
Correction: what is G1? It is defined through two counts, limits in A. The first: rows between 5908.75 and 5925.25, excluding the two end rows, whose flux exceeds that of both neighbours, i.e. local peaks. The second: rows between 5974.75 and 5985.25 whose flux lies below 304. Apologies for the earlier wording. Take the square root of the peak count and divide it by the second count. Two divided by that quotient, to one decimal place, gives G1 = 4.2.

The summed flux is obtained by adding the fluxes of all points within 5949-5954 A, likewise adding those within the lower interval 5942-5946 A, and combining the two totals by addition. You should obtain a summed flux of 1850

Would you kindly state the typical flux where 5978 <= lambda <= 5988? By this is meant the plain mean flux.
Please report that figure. 302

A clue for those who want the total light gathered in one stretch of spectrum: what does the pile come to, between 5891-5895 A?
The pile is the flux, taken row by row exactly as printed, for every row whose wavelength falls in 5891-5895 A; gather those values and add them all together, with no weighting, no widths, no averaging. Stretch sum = 692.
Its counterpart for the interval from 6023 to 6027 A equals 1009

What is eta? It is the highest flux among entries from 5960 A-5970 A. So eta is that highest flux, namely 326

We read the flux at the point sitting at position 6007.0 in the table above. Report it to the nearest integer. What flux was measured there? 290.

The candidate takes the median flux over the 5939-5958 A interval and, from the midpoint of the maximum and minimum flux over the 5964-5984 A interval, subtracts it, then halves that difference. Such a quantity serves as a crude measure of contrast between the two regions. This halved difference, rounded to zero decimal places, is -3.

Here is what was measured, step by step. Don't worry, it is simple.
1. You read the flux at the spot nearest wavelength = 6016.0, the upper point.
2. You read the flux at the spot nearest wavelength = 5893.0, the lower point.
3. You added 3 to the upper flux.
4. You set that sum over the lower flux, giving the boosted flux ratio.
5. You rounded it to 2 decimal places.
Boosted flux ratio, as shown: 1.40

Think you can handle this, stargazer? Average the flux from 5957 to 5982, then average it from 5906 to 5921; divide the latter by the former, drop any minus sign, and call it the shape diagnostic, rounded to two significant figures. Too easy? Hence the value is 0.98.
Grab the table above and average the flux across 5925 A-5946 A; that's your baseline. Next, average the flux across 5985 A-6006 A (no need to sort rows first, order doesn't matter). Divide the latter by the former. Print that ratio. 0.99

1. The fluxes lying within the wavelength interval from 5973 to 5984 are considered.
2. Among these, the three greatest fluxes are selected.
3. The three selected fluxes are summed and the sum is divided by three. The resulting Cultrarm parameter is 320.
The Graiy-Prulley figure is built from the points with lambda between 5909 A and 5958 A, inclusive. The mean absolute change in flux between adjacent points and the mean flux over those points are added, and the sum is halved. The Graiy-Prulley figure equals 157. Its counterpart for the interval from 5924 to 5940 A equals 161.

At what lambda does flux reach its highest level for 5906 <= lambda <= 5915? 5911.0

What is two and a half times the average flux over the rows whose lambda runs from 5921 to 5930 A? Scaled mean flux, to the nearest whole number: 795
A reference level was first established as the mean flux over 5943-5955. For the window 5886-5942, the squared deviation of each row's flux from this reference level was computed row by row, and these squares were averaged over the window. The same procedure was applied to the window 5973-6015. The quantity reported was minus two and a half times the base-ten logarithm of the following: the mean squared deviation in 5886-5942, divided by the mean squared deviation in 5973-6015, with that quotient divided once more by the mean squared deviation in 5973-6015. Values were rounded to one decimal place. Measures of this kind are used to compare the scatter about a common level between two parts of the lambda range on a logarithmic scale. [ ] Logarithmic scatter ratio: 3.9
